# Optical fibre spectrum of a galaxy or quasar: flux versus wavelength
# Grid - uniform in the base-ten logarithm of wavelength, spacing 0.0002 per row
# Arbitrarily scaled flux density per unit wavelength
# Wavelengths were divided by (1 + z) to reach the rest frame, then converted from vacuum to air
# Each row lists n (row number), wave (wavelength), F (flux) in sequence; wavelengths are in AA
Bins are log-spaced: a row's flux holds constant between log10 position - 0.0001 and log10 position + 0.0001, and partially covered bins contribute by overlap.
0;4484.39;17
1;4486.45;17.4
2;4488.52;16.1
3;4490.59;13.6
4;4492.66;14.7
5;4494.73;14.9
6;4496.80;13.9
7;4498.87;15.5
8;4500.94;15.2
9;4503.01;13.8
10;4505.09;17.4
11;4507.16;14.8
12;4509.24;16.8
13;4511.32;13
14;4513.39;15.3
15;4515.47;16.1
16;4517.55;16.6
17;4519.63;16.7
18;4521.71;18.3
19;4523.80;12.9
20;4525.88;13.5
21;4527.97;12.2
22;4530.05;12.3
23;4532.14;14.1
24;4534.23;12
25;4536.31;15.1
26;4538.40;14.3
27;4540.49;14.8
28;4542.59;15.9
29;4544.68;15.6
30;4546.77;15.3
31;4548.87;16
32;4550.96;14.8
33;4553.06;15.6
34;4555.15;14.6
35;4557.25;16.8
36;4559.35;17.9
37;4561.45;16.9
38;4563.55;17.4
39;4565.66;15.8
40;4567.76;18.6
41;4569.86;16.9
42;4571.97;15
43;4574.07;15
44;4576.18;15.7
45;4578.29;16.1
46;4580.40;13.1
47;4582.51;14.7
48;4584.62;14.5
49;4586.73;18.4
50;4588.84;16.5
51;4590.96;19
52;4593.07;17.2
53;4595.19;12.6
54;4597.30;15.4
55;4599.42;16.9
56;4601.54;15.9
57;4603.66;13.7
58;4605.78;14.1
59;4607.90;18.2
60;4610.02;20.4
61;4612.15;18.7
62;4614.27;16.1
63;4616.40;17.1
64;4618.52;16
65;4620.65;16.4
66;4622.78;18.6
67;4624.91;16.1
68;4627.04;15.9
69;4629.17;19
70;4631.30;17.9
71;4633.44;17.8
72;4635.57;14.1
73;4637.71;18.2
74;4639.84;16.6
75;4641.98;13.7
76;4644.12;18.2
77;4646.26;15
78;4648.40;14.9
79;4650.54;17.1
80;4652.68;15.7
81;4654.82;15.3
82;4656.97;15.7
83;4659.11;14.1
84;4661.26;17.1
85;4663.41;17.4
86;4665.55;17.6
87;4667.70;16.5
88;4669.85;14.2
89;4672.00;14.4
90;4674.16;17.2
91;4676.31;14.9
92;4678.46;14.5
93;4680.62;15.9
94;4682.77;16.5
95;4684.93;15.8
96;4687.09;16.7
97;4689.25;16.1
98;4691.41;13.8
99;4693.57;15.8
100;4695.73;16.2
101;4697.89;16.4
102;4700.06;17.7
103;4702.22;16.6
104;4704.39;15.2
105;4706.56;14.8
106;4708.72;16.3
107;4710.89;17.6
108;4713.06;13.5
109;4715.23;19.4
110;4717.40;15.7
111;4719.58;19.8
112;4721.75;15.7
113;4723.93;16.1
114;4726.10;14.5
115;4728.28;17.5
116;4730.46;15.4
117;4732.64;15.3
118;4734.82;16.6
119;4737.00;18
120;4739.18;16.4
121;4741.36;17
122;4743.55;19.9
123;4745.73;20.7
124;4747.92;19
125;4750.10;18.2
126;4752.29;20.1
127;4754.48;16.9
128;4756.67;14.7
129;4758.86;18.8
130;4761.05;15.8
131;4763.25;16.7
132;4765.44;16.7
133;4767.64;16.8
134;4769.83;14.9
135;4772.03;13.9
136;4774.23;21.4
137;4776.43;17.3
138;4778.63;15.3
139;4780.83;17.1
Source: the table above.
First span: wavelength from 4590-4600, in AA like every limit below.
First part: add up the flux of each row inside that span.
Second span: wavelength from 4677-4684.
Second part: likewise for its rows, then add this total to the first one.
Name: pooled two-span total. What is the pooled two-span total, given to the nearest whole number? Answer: 128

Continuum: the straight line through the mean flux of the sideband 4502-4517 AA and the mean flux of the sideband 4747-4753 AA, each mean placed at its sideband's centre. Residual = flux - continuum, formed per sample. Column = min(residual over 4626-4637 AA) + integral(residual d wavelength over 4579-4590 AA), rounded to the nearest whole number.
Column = -14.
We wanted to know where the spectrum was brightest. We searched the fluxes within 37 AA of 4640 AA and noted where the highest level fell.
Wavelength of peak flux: 4610.02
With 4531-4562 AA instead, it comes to 4559.35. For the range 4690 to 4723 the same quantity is 4719.58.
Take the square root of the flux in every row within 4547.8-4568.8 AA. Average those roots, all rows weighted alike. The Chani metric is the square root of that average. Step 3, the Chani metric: 2.01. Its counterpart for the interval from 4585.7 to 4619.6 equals 2.02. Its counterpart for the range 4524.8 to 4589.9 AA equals 1.98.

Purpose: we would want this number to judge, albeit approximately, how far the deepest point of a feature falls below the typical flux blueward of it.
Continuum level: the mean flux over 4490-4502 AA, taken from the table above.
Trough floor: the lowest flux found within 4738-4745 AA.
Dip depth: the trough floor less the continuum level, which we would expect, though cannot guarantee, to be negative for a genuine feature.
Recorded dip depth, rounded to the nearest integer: 2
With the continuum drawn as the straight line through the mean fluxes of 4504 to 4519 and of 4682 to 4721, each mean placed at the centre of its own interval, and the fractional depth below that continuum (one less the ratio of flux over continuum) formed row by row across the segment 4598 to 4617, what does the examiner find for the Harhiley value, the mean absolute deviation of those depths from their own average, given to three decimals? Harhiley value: 0.102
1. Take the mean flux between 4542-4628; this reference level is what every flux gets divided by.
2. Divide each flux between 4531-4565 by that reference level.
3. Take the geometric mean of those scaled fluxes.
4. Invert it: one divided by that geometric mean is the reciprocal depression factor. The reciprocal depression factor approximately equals 1.06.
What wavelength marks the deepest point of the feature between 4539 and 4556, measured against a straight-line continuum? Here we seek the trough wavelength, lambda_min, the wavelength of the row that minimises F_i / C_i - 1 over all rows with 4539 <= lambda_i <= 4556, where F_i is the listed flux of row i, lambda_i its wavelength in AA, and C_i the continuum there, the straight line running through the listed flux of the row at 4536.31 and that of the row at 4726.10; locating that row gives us 4555.15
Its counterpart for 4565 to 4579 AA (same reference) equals 4571.97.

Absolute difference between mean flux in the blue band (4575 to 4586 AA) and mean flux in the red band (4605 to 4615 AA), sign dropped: 2.7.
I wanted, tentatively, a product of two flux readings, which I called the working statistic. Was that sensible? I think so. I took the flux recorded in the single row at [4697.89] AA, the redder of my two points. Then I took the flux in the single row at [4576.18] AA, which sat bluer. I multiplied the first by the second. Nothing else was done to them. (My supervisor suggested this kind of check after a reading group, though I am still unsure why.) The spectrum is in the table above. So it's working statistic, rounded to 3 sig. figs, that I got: 257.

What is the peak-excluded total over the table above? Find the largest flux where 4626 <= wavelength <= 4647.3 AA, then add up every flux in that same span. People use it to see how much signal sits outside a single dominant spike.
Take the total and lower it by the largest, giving 147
